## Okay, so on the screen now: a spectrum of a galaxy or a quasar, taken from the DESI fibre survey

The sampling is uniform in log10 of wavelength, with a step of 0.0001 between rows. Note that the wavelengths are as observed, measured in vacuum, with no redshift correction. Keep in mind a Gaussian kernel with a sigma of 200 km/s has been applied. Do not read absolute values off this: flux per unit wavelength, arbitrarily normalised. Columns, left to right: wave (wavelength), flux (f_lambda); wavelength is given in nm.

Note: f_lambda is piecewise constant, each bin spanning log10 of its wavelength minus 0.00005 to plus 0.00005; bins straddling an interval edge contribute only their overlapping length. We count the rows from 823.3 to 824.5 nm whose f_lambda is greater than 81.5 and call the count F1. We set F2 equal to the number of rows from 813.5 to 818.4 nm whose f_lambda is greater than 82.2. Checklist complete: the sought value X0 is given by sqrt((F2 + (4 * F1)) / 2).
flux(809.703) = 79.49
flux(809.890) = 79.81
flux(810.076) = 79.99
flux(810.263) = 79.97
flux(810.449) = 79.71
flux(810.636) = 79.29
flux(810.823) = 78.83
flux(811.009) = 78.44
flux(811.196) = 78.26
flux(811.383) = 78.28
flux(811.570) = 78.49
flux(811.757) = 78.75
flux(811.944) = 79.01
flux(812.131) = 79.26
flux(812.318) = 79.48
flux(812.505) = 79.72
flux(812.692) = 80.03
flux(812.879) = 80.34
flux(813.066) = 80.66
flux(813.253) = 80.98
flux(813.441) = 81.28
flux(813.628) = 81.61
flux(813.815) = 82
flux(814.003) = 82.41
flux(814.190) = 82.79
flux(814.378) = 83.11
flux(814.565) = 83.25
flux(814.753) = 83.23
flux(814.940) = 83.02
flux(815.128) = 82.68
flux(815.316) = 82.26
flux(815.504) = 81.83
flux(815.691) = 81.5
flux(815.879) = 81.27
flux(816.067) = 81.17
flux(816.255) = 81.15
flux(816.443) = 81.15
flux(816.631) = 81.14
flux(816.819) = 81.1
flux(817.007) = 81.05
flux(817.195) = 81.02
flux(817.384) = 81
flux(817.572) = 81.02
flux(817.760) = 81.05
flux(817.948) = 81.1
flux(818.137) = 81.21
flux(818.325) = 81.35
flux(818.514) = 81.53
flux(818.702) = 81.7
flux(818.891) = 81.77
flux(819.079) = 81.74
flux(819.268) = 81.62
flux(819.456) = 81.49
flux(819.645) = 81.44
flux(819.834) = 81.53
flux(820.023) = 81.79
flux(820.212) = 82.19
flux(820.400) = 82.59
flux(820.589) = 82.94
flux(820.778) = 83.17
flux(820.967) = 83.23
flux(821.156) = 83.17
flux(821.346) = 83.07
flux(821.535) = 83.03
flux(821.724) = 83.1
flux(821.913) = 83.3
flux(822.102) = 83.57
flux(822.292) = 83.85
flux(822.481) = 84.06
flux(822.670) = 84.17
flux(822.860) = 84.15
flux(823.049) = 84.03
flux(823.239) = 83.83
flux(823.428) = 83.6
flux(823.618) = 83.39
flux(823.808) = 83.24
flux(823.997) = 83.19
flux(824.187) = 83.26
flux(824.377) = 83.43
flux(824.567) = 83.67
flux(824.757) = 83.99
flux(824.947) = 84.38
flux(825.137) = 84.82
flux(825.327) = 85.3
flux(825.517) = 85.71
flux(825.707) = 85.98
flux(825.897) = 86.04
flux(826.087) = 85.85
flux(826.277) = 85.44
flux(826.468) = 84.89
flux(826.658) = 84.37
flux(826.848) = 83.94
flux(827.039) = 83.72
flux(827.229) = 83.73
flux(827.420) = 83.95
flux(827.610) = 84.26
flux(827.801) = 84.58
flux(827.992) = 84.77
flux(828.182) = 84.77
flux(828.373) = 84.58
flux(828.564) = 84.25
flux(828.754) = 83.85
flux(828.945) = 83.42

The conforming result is 4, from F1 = 6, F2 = 8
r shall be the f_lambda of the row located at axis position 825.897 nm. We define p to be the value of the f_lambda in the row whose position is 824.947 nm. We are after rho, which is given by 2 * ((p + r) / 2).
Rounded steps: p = 84.38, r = 86.04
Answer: 170.4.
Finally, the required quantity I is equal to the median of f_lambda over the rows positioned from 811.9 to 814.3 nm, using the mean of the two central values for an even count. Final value 80.7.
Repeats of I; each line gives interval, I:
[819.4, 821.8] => 82.9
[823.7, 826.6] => 84.8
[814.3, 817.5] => 81.3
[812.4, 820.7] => 81.5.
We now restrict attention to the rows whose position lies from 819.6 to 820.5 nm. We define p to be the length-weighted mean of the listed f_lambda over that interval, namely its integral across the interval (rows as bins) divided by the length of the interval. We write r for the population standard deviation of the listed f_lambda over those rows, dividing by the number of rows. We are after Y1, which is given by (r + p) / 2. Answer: 41.2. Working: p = 82.0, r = 0.43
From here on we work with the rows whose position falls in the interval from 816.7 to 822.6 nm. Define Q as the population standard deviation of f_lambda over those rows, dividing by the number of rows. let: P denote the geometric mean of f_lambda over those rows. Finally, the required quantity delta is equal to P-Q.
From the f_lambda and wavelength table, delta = 81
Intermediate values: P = 82.1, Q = 0.97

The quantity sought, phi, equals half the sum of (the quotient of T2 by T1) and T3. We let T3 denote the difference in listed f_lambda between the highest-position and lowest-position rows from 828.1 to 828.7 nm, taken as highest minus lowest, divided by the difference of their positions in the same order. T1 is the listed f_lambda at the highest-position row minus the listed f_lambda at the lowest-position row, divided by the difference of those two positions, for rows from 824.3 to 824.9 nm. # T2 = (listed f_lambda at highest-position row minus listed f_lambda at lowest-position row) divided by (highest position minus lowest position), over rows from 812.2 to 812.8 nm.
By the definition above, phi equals -0.2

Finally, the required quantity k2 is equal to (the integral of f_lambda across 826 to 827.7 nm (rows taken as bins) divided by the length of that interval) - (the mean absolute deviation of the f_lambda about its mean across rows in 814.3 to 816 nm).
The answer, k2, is 83.8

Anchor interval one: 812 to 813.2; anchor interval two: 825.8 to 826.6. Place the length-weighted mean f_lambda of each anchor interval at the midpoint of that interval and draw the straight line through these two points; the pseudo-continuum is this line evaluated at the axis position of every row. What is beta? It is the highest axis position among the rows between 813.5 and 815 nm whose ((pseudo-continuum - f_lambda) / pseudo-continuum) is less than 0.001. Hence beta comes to 814.940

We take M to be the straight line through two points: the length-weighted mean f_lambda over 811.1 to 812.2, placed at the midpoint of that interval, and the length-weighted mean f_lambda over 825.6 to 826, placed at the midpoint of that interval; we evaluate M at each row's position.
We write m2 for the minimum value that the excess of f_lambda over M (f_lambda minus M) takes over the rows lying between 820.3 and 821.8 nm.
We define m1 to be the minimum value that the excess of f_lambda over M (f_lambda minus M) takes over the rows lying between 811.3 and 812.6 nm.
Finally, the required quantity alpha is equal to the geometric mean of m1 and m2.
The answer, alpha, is 0.4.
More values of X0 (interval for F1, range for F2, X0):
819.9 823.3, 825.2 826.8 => 6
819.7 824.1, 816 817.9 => 7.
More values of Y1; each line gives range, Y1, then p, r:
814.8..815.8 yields 41.4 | 82.3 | 0.55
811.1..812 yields 39.4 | 78.5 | 0.29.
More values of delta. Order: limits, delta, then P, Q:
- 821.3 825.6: 83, 83.8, 0.69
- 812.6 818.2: 81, 81.6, 0.86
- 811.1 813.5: 79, 79.6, 0.98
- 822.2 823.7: 84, 83.9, 0.26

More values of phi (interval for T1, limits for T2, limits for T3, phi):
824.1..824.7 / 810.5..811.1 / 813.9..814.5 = -0.1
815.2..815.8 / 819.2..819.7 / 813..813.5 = 0.9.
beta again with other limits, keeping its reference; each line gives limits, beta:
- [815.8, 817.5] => 815.879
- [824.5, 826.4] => 826.087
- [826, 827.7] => 826.087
